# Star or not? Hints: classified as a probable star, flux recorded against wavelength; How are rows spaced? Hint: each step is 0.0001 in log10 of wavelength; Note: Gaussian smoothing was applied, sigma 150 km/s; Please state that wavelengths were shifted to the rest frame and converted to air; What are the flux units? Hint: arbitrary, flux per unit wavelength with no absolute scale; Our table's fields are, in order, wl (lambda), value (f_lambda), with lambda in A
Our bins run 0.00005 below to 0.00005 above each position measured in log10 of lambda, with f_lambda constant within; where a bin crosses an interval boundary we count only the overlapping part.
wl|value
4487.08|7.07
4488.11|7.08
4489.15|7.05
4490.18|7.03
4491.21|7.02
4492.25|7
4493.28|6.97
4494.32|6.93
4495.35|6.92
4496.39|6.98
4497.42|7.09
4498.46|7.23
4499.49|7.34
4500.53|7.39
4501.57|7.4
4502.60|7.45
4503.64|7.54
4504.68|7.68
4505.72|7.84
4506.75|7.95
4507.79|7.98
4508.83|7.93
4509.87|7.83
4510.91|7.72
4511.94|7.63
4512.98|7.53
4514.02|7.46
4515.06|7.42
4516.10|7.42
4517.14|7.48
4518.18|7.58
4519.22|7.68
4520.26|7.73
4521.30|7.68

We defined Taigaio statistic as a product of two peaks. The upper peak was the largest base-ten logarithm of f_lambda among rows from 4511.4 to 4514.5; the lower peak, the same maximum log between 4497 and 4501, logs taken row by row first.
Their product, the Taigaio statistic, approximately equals 0.767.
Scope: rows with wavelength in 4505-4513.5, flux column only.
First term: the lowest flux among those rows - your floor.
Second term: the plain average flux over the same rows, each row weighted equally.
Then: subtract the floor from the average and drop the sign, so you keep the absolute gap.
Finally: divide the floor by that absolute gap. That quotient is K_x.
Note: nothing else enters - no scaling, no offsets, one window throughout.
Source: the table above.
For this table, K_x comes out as 28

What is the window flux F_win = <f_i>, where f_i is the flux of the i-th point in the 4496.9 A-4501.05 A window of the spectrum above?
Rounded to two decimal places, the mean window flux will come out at 7.26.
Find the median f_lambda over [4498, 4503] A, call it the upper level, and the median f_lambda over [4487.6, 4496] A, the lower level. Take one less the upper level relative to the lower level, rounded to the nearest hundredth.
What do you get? -0.05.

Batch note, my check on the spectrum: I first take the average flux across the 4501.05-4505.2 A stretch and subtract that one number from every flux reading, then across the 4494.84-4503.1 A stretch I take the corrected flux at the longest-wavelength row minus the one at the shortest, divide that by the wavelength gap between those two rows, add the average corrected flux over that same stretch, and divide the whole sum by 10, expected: -0.02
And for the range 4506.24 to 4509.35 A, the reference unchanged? 0.04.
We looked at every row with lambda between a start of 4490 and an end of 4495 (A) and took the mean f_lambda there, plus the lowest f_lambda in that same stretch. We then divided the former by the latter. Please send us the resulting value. 1.01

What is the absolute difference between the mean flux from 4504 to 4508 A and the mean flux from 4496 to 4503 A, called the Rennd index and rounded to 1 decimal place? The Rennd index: 0.6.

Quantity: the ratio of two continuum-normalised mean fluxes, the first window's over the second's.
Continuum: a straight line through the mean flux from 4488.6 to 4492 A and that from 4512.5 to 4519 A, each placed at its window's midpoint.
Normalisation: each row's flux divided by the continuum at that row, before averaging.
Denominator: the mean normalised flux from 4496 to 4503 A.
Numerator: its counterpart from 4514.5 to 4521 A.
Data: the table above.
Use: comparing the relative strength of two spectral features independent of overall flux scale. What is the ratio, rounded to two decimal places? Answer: 0.99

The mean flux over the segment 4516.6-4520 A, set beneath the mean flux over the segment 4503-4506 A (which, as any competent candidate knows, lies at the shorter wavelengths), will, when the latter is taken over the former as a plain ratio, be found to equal 1.01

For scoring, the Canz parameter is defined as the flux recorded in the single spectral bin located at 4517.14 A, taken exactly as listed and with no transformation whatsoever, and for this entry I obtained 7.48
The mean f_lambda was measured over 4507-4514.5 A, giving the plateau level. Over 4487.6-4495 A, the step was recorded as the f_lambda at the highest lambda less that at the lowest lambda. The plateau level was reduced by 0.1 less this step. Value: 7.5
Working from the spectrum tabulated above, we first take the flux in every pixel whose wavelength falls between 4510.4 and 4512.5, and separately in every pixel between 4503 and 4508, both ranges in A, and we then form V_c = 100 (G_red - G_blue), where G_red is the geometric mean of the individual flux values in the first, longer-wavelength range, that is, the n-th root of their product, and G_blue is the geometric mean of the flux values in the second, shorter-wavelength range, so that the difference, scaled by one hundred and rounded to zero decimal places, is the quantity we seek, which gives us -12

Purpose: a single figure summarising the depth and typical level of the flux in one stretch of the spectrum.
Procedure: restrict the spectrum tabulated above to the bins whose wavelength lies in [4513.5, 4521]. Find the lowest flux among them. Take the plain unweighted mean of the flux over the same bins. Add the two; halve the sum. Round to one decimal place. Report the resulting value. 7.5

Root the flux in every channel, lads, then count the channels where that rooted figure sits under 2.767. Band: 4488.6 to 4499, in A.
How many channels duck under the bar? 10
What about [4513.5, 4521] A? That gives 5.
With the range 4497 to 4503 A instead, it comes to 6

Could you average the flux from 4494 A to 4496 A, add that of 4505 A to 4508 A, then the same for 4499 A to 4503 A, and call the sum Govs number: 22.2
